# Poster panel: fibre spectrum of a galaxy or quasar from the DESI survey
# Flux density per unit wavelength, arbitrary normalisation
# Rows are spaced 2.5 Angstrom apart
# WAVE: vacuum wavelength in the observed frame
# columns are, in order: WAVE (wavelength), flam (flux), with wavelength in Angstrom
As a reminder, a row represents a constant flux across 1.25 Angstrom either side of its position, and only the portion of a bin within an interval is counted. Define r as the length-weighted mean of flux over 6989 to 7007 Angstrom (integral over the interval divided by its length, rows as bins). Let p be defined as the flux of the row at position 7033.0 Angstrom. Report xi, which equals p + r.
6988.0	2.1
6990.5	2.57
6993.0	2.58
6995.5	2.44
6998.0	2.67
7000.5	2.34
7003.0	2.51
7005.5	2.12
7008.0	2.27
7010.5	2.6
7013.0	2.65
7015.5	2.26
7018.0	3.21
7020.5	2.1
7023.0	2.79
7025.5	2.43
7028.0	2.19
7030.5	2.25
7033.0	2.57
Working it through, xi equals 5.02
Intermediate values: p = 2.57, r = 2.454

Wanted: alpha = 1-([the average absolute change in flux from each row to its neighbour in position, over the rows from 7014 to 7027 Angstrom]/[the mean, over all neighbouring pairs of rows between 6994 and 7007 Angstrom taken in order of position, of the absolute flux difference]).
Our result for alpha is -1.8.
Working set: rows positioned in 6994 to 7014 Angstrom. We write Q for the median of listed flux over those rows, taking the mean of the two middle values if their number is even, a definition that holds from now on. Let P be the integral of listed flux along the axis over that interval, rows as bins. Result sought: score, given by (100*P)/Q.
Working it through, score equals 1979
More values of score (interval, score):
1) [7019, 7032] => 1371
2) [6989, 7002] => 1271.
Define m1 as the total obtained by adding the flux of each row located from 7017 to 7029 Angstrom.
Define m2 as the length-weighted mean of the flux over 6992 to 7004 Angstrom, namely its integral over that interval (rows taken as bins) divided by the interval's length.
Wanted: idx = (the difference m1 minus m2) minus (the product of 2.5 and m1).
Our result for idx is -21.6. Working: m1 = 12.7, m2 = 2.51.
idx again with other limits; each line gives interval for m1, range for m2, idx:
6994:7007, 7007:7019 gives -20.7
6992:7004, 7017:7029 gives -21.3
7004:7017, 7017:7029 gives -20.4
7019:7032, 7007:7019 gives -20.2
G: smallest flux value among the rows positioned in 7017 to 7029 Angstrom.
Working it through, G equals 2.1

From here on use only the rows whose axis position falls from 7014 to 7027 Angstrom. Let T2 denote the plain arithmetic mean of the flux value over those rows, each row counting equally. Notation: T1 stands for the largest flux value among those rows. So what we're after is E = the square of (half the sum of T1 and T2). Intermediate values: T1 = 3.21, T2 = 2.56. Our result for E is 8.3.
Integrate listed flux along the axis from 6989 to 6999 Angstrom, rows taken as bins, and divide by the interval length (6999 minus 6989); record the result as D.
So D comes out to 2.55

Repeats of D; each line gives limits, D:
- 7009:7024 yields 2.59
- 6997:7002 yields 2.50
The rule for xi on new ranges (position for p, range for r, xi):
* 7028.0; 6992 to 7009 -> 4.61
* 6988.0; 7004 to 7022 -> 4.56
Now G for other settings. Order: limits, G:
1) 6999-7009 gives 2.12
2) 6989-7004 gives 2.34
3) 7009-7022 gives 2.1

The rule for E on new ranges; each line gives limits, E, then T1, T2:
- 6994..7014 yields 6.6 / 2.67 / 2.45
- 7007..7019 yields 8.4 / 3.21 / 2.60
